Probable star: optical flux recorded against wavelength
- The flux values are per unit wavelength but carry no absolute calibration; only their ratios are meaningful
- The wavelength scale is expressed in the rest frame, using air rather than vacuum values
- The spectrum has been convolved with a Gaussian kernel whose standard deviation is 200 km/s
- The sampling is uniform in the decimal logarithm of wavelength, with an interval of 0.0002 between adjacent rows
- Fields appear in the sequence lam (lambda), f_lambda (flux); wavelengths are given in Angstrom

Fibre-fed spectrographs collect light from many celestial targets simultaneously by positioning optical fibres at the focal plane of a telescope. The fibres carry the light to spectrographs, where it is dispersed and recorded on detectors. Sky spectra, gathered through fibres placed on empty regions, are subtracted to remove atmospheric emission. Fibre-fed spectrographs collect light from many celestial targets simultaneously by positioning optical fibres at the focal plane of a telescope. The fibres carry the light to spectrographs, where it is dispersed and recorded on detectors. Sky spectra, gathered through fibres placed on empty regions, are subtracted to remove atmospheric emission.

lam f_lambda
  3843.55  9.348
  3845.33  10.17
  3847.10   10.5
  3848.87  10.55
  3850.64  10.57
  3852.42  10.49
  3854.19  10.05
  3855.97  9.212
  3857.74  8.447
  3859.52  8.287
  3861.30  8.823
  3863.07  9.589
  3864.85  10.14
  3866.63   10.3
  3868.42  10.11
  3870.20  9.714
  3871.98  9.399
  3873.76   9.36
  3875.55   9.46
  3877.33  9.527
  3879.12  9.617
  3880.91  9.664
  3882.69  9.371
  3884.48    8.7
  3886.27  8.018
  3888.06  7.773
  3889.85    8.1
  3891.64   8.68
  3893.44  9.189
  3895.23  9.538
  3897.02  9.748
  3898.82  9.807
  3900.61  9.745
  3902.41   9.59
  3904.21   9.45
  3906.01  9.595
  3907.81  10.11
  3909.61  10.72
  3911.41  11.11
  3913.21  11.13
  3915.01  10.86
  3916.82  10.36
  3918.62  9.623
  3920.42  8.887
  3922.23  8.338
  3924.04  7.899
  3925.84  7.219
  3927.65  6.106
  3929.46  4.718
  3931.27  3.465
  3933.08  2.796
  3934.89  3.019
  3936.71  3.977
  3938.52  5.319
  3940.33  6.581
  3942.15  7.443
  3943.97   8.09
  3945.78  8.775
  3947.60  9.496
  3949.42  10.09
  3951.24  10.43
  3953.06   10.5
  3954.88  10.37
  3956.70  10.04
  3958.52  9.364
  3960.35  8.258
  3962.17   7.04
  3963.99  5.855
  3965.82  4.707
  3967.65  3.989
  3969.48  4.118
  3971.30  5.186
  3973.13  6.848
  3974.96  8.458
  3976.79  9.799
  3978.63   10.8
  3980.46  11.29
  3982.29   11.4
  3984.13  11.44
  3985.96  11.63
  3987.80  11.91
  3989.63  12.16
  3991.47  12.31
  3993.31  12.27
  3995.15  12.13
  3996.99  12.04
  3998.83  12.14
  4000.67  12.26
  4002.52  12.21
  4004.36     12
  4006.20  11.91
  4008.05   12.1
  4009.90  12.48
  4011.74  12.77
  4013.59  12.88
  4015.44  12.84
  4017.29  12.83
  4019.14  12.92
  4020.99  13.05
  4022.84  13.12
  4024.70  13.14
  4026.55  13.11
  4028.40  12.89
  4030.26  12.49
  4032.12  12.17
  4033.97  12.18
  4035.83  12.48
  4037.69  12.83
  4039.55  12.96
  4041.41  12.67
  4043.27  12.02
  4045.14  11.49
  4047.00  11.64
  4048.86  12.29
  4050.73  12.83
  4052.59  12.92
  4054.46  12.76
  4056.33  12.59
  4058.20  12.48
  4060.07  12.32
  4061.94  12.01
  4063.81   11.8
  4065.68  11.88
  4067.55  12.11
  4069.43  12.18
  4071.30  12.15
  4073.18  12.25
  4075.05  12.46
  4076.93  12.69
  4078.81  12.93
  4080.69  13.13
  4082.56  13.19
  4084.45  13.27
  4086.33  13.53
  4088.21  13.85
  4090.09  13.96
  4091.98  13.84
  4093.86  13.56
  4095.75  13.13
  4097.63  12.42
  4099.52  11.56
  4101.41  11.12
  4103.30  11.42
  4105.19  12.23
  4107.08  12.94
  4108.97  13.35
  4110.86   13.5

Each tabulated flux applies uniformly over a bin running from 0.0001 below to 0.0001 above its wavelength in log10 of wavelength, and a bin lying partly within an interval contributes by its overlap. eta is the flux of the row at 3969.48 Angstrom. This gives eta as 4.118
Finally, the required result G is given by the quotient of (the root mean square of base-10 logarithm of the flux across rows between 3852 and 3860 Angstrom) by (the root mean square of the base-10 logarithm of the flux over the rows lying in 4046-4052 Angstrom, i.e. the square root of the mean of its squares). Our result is 0.89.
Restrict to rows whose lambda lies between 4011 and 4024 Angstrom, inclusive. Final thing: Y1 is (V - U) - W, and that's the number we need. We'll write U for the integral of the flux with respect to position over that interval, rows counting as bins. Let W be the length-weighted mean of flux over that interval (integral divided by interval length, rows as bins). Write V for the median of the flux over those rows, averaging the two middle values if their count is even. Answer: -168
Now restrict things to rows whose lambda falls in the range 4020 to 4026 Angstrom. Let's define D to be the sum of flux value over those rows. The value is 39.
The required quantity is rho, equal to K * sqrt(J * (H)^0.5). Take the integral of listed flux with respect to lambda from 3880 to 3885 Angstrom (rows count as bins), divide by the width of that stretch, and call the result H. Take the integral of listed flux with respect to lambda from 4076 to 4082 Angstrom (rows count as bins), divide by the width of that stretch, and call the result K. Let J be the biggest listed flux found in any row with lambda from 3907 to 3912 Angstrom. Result 75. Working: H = 9.3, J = 11.11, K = 12.9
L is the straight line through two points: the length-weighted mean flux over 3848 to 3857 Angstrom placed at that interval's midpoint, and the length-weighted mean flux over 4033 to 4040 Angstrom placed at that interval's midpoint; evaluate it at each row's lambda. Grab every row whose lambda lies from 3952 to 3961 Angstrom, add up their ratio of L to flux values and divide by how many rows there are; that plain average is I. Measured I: 1.20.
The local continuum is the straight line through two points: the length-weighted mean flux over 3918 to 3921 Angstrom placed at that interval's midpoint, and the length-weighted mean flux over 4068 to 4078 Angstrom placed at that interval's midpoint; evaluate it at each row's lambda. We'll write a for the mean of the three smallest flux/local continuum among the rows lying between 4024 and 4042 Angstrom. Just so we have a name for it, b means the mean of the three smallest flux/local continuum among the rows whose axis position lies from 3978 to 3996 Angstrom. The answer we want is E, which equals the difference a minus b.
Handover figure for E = 0.00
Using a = 1.06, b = 1.06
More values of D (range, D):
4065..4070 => 36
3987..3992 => 36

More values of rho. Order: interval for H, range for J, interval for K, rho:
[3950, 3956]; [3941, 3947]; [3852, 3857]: 52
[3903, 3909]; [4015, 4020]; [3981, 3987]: 73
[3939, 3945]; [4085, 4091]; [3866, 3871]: 61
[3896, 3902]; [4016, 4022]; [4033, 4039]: 80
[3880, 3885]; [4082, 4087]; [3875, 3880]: 61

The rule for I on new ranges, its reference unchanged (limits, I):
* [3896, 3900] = 1.10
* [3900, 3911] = 1.10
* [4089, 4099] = 1.00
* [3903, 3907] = 1.14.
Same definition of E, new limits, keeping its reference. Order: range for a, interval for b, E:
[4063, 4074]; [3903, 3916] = -0.10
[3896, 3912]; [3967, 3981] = 0.63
